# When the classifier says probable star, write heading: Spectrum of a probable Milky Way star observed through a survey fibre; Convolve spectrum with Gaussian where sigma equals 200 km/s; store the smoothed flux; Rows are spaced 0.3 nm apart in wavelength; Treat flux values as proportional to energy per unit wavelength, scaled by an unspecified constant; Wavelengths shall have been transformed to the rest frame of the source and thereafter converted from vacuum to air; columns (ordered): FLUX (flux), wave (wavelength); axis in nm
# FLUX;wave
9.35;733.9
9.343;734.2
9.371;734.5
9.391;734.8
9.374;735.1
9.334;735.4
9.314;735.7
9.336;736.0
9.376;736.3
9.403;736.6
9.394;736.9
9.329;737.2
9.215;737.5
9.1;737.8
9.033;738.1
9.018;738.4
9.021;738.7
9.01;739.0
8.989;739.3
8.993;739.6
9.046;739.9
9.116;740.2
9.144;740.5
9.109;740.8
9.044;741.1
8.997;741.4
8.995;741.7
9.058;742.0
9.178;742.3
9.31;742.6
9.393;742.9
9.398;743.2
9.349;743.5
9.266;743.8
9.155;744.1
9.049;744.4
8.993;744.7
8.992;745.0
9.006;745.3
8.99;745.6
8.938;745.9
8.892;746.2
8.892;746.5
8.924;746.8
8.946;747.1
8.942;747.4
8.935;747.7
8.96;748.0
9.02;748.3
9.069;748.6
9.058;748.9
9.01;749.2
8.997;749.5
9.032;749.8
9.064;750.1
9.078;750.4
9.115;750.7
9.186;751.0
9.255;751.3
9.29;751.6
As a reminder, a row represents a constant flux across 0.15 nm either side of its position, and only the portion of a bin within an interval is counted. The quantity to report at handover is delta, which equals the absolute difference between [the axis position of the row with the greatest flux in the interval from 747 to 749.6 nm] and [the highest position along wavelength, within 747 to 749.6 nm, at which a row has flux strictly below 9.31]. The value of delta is 0.90 nm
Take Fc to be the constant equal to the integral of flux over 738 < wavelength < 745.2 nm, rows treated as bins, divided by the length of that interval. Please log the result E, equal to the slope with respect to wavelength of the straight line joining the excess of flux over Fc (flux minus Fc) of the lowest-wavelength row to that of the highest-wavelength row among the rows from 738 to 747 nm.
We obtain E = -0.01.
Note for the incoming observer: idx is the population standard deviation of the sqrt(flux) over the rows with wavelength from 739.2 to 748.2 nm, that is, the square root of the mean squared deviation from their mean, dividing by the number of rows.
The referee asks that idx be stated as 0.0239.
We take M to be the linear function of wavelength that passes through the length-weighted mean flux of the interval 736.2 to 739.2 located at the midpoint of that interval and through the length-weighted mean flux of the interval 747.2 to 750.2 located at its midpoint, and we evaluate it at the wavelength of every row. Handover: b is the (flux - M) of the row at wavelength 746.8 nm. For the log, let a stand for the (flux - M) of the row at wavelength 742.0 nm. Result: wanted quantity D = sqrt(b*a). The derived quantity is 0.08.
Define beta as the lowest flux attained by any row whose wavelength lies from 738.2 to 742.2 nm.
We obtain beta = 8.989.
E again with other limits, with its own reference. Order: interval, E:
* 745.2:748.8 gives 0.02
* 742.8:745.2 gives -0.19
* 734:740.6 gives -0.03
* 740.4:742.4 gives 0.02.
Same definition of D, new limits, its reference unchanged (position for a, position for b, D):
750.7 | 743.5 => 0.19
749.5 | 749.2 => 0.01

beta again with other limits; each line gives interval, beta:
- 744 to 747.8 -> 8.892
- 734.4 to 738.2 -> 9.033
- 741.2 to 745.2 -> 8.992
